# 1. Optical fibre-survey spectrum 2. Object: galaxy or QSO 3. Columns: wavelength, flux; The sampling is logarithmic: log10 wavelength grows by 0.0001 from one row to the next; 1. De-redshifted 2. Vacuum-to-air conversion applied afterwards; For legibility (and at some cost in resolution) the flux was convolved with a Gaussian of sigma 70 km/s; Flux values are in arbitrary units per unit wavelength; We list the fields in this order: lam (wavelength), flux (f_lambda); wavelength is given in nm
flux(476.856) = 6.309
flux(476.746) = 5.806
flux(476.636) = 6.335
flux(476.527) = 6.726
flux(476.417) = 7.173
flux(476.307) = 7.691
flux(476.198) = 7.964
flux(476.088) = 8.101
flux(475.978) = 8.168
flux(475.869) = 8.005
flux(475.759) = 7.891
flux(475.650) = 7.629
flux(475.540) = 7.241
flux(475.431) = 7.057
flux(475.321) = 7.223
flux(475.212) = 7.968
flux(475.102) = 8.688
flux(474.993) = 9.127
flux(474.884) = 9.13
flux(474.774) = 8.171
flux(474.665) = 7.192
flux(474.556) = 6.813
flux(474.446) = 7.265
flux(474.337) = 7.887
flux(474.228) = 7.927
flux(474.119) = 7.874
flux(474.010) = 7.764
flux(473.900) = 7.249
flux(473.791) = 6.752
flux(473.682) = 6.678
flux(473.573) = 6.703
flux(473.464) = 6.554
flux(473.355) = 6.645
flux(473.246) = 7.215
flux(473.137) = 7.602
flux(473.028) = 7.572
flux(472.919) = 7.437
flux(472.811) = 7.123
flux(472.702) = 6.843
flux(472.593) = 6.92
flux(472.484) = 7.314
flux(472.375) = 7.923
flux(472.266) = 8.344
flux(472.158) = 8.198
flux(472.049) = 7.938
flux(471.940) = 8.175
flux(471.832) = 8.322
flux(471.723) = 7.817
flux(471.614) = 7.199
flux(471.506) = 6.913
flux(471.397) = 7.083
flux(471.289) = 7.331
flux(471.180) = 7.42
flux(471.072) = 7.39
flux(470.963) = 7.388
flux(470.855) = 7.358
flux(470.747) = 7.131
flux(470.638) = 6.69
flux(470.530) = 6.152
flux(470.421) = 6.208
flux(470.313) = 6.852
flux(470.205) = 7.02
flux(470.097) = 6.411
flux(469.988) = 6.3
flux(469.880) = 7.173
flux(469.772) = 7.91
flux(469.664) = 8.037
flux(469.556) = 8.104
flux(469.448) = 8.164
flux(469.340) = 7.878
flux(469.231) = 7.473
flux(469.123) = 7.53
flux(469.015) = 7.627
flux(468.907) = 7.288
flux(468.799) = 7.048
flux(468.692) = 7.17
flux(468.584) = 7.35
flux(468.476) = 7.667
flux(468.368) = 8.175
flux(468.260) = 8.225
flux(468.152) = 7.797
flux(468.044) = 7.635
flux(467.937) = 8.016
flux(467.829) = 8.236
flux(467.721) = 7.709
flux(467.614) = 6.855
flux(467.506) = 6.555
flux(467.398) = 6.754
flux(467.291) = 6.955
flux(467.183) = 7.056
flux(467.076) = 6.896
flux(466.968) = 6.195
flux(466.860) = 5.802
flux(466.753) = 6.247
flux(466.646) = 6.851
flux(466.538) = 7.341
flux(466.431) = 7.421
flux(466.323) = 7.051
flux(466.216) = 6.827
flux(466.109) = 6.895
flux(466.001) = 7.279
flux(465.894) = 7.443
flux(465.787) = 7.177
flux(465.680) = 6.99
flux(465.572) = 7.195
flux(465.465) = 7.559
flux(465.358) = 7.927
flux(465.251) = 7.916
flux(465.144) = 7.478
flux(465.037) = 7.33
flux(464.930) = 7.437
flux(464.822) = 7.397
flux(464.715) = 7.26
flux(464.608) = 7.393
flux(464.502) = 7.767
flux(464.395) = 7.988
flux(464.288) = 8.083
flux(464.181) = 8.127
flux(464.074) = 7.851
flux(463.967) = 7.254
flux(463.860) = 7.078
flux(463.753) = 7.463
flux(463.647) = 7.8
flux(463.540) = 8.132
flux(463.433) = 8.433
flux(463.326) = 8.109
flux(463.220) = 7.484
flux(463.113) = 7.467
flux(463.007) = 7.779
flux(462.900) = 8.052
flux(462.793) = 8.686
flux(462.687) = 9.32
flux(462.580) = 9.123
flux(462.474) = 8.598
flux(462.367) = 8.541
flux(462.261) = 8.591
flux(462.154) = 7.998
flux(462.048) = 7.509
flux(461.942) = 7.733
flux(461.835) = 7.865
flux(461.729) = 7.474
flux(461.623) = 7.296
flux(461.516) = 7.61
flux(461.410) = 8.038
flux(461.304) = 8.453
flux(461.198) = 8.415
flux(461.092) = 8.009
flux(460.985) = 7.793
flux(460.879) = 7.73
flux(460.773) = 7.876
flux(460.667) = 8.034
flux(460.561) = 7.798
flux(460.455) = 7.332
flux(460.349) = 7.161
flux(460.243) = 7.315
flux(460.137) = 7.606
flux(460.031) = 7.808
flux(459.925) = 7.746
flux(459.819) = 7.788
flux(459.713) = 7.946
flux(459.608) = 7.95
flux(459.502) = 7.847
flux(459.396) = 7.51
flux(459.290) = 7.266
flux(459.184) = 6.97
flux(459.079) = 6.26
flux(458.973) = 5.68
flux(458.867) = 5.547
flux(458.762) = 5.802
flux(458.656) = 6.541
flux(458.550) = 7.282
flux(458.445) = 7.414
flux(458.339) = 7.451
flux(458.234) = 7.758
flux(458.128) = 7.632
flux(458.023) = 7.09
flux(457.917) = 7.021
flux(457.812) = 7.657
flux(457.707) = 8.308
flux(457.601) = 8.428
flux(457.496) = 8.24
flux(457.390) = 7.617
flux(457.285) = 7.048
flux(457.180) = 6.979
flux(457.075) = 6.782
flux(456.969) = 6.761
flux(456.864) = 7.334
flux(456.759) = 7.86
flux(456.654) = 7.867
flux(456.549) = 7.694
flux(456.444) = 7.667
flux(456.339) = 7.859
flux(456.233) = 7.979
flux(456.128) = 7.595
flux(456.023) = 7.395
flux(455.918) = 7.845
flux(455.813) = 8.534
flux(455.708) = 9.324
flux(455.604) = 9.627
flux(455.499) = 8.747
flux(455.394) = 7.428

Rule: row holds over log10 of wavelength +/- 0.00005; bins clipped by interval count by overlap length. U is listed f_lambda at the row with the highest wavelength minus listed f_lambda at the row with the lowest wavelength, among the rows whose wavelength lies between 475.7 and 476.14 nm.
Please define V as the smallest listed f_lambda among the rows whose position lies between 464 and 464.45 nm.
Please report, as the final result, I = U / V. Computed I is 0.027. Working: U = 0.2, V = 7.851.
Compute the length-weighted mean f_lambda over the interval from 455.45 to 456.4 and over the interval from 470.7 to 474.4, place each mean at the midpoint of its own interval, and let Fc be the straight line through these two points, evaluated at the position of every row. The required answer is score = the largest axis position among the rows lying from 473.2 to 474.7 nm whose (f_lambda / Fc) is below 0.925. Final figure 473.791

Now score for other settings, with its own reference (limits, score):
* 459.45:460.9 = 460.455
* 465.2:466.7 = 466.646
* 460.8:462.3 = 461.623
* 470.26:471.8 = 470.638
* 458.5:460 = 459.396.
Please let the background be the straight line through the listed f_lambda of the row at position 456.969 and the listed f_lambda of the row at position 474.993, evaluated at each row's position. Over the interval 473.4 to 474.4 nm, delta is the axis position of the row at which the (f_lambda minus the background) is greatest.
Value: 474.228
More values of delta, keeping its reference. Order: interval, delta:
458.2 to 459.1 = 458.234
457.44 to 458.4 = 457.601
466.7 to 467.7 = 467.183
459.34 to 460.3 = 459.608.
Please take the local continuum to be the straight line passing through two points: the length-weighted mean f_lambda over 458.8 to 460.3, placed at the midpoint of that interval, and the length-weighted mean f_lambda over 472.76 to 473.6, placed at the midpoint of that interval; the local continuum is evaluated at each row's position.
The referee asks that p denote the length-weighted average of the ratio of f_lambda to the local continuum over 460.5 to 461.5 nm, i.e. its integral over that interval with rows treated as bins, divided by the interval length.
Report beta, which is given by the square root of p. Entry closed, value 1.05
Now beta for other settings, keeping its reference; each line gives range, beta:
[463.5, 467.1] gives 1.01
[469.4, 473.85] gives 1.01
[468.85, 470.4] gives 1.02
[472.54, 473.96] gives 0.99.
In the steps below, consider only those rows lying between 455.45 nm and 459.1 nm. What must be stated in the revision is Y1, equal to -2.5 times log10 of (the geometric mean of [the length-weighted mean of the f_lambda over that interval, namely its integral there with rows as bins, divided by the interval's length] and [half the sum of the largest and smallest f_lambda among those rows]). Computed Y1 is -2.19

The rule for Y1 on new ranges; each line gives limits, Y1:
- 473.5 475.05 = -2.22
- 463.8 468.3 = -2.14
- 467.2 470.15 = -2.17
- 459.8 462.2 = -2.23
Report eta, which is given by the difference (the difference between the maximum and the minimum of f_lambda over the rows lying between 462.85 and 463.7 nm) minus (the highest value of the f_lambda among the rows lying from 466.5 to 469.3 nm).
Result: -7.3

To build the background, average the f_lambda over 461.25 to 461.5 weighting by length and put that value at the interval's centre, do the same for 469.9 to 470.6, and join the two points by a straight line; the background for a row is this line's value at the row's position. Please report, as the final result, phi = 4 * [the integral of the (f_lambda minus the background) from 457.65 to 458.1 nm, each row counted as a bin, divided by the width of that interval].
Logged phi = -5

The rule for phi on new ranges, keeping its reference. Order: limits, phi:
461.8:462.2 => -1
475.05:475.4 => 9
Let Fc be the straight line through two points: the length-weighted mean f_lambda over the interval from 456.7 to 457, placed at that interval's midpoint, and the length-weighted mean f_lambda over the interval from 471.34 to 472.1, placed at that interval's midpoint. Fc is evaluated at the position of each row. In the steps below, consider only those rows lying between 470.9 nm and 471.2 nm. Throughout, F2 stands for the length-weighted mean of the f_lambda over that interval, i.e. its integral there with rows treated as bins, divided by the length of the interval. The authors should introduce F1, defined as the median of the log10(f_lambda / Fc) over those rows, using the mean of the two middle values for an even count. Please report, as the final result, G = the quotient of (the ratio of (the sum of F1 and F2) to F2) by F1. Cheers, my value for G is -74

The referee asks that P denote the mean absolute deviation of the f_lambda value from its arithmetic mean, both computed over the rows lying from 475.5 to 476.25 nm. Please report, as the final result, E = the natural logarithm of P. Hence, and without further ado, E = -1.4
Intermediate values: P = 0.24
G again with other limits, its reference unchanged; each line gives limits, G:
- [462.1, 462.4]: 17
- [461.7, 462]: 67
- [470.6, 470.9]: -35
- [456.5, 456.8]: 37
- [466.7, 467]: -11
